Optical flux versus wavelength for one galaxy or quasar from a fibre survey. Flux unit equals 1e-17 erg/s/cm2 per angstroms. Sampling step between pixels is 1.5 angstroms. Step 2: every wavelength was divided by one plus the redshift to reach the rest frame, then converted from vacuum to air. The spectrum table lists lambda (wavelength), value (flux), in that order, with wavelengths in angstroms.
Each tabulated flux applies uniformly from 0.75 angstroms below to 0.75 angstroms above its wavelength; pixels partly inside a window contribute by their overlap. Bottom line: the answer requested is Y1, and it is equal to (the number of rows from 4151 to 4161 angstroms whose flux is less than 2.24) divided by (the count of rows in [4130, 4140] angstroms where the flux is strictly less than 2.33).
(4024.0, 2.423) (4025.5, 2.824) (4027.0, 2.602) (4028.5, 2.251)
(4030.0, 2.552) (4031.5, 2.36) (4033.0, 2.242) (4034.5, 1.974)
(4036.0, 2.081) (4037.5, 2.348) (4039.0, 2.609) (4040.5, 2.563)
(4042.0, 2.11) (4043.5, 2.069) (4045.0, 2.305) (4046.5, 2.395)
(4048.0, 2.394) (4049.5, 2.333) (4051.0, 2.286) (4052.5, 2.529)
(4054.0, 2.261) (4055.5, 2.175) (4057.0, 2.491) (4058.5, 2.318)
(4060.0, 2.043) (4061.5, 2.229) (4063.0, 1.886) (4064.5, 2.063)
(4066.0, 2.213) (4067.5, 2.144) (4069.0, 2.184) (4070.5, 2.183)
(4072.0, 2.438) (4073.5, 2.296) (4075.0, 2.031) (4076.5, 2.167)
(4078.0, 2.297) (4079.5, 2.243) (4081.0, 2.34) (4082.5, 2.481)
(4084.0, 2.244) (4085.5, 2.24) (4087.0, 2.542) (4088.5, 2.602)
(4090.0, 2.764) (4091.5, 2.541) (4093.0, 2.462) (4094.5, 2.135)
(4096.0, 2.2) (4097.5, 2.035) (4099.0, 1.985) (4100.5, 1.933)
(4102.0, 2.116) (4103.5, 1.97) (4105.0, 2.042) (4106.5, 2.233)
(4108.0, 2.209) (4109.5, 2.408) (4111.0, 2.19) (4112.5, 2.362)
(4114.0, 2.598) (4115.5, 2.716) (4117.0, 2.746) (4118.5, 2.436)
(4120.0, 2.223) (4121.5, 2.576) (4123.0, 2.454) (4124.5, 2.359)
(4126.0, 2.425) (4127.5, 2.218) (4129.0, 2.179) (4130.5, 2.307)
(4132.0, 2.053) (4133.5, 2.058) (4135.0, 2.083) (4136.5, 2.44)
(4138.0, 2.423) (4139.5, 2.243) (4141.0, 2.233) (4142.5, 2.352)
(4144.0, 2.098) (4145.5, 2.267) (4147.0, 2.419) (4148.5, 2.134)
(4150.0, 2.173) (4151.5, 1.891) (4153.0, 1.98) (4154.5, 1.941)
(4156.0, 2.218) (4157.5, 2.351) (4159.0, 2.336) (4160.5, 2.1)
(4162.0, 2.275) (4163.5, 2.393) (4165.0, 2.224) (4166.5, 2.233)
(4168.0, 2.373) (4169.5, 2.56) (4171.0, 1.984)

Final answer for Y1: 1.0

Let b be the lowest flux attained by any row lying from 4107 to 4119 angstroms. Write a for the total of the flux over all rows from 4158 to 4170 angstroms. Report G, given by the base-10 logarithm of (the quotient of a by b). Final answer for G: 0.93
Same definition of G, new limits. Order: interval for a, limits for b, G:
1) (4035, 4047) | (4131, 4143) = 0.95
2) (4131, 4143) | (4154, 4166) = 0.96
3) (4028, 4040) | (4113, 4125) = 0.92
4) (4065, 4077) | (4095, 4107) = 0.96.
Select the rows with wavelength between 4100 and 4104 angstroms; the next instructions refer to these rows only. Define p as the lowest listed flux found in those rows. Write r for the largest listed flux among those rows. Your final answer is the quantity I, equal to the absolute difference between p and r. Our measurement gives 0.18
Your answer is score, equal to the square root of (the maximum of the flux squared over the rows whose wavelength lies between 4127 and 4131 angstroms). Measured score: 2.31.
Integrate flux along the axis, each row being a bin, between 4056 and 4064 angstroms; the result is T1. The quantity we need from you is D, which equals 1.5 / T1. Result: 0.086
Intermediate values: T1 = 17.5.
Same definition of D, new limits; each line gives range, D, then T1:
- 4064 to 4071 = 0.099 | 15.1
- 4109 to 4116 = 0.088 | 17.1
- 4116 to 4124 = 0.075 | 19.9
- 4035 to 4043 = 0.081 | 18.6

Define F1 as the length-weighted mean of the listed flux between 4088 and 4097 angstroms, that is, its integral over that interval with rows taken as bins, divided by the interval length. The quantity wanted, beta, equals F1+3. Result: 5.43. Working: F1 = 2.43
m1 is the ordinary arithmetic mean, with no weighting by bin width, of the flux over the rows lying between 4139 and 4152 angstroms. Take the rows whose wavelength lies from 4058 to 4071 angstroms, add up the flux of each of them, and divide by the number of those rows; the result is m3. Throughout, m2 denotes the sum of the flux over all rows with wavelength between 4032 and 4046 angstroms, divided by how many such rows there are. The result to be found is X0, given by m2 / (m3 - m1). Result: -37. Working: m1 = 2.20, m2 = 2.26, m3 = 2.14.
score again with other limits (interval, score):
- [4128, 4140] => 2.44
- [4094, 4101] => 2.20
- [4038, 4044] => 2.61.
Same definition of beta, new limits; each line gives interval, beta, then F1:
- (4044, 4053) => 5.36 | 2.36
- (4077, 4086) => 5.31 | 2.31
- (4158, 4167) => 5.26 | 2.26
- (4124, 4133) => 5.25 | 2.25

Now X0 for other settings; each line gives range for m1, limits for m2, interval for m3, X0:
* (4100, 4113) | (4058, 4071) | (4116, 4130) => 9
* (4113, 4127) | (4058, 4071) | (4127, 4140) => -8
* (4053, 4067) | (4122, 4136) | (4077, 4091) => 10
